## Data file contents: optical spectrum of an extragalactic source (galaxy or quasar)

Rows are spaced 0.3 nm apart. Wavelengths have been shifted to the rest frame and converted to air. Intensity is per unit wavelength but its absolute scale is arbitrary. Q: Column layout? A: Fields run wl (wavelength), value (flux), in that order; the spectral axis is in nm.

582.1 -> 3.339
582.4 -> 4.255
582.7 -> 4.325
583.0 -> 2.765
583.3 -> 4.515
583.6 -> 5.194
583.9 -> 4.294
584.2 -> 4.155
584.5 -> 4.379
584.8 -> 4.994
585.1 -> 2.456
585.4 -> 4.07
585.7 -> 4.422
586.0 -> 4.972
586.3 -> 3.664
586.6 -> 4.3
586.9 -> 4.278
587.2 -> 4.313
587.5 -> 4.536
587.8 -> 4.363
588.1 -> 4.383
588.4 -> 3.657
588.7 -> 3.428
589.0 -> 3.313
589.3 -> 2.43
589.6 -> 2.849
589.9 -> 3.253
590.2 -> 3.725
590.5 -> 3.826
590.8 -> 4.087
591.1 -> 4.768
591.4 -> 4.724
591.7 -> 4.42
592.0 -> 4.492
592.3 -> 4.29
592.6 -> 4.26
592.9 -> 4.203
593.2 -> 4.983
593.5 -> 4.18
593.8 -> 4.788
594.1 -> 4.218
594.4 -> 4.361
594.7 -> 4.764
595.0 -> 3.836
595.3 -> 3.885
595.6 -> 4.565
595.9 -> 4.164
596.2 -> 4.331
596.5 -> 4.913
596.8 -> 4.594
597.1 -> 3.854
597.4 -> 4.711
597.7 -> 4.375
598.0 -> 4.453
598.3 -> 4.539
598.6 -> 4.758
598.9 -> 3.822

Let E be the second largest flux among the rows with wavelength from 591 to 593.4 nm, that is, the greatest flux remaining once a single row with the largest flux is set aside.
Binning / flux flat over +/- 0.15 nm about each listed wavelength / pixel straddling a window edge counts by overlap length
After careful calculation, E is 4.768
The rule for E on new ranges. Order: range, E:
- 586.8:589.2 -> 4.383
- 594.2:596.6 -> 4.764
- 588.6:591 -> 3.826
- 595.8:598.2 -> 4.711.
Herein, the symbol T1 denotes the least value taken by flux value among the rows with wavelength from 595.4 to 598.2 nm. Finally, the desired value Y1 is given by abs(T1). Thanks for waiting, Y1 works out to 3.9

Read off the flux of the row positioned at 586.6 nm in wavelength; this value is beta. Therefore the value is 4.3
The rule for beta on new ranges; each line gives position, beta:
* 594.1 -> 4.218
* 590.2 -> 3.725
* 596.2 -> 4.331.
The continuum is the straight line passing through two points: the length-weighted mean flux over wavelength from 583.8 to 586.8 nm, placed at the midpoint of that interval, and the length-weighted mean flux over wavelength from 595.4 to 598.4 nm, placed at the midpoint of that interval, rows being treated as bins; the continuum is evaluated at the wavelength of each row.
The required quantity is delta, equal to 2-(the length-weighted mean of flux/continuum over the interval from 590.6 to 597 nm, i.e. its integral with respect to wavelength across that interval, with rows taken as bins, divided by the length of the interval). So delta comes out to 0.99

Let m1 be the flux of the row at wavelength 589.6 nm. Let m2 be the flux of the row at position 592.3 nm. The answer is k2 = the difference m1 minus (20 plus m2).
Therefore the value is -21.4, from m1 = 2.849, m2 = 4.29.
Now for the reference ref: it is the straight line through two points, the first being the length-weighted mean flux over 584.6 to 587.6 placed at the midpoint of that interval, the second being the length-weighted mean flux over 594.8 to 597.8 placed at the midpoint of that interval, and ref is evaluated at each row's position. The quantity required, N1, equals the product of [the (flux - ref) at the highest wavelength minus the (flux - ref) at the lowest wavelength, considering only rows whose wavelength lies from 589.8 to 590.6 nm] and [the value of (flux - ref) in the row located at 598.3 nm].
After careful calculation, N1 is 0.10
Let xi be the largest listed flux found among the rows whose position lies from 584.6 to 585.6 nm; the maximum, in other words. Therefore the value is 4.994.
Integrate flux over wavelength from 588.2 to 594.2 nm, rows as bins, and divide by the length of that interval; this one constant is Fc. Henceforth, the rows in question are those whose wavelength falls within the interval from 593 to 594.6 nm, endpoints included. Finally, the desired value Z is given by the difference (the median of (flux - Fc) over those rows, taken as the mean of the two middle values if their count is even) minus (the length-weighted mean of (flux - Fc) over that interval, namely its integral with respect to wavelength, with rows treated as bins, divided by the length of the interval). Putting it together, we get -0.144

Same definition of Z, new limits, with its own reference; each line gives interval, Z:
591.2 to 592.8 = -0.020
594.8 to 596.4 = -0.035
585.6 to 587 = -0.026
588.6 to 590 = 0.219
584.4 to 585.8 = 0.339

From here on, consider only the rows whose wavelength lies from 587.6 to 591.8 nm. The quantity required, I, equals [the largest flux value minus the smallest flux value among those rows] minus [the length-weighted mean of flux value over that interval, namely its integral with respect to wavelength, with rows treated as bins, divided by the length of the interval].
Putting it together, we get -1.47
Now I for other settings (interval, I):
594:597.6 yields -3.27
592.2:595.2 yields -3.23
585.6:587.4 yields -3.02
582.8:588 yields -1.48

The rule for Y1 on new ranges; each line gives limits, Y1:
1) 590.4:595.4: 3.8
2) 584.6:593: 2.4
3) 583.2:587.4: 2.5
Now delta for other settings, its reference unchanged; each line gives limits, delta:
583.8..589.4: 1.04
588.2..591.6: 1.14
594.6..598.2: 1.01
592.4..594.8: 0.98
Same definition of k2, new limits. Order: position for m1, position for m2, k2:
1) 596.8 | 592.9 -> -19.6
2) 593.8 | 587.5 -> -19.7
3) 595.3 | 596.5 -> -21.0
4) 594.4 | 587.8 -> -20.0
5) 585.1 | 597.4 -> -22.3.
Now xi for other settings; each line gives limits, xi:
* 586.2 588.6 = 4.536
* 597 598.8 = 4.758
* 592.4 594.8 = 4.983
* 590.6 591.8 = 4.768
